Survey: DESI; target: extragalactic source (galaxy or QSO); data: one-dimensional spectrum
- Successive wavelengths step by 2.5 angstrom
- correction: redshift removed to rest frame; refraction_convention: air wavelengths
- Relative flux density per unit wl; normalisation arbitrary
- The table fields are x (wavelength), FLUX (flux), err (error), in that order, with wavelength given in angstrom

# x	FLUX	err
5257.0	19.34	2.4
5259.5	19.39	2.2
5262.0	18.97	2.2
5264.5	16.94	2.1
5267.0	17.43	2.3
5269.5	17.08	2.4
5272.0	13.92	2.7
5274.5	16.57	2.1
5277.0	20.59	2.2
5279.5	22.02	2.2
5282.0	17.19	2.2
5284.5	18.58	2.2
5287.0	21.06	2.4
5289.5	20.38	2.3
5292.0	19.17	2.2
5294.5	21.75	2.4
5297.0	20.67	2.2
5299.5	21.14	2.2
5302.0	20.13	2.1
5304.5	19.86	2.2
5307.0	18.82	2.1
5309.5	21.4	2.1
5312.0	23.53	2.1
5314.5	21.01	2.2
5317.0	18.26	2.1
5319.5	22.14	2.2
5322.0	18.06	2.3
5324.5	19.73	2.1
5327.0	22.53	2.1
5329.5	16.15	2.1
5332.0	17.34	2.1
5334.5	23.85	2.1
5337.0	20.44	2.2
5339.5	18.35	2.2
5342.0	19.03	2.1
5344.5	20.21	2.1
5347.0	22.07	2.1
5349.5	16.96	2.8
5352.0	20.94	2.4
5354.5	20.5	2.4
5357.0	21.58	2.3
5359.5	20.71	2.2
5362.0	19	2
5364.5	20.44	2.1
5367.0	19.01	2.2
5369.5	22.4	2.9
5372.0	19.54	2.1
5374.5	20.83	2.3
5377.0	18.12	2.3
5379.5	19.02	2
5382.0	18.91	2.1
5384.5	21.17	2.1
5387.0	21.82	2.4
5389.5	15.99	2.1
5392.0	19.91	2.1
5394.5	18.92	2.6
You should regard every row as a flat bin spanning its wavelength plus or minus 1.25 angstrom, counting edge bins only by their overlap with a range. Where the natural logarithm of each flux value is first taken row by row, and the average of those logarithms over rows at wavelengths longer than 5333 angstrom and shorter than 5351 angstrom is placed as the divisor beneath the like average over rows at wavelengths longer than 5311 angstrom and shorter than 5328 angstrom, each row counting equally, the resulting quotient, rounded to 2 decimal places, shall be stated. 1.01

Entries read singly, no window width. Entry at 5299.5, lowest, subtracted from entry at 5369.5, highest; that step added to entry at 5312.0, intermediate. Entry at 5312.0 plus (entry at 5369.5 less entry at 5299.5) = 24.8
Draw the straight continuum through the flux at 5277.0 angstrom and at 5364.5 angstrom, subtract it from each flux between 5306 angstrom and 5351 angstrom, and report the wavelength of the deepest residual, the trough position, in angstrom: 5329.5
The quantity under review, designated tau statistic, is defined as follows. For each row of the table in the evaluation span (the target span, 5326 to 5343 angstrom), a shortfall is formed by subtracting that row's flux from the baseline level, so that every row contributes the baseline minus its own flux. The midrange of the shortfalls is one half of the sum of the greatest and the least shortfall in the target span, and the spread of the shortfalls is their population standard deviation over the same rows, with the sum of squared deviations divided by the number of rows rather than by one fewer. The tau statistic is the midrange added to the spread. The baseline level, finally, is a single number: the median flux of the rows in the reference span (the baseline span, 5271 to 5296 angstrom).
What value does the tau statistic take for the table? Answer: 2.3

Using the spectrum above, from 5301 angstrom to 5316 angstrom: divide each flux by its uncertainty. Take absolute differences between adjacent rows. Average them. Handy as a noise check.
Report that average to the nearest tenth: 0.9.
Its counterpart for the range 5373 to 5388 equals 1.1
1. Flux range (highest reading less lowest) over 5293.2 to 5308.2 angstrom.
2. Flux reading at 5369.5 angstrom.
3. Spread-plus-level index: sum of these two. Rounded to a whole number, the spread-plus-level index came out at 25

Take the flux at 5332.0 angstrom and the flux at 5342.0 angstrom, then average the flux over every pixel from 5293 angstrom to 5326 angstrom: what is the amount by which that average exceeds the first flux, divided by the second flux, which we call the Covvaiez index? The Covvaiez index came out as 0.17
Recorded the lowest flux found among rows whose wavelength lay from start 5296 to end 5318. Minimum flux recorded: 18.26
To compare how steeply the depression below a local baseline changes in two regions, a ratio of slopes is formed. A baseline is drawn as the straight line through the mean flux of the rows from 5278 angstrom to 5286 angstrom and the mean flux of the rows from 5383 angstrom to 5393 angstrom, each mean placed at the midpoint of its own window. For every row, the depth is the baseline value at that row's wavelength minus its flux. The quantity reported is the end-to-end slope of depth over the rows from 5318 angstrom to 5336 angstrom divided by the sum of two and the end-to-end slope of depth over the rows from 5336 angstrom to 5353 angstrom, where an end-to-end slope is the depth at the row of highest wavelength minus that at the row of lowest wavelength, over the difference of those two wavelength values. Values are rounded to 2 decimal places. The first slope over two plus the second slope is -0.06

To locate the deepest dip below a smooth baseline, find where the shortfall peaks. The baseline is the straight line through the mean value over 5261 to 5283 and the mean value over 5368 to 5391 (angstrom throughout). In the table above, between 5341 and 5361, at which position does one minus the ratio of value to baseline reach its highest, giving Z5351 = 5349.5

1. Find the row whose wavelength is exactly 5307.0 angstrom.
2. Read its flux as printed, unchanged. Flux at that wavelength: 18.82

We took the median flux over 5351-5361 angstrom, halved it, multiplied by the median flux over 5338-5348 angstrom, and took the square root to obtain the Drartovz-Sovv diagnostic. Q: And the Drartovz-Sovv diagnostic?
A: 14.3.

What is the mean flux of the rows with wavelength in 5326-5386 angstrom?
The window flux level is 20.0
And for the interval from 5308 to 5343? 20.1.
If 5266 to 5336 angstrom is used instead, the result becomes 19.7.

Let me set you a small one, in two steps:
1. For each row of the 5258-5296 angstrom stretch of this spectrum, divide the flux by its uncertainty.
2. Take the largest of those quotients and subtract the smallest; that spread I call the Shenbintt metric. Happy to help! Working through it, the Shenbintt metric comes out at 4.9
